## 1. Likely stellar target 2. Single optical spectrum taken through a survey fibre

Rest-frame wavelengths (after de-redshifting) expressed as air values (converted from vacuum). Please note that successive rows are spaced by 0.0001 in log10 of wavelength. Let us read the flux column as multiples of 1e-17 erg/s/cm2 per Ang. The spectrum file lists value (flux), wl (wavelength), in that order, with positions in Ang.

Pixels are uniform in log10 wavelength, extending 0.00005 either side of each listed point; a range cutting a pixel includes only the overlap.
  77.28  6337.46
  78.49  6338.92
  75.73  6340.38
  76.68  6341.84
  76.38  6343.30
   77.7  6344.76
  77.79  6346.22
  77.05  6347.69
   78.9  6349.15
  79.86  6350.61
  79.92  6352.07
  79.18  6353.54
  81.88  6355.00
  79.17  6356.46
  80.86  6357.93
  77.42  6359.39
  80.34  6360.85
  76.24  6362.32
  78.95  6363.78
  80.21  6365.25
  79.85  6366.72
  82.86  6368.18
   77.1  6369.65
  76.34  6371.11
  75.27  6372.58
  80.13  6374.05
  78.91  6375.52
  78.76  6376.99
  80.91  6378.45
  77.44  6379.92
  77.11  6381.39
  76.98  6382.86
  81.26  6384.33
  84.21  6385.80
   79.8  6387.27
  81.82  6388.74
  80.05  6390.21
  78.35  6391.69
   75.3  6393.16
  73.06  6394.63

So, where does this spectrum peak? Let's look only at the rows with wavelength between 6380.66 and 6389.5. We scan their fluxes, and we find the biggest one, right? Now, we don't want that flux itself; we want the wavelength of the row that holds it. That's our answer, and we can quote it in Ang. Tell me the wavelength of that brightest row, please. 6385.80 Ang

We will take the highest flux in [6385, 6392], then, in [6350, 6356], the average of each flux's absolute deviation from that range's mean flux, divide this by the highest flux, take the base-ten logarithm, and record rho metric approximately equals -2.00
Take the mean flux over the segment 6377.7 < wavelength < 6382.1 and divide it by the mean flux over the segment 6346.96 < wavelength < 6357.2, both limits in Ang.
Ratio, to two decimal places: 0.99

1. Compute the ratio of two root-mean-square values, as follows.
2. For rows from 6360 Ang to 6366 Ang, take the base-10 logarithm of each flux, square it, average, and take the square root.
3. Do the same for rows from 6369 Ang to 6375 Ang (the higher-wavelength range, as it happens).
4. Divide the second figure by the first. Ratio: 0.99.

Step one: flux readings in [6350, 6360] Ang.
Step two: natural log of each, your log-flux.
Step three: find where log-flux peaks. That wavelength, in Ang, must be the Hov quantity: 6355.00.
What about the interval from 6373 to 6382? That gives 6378.45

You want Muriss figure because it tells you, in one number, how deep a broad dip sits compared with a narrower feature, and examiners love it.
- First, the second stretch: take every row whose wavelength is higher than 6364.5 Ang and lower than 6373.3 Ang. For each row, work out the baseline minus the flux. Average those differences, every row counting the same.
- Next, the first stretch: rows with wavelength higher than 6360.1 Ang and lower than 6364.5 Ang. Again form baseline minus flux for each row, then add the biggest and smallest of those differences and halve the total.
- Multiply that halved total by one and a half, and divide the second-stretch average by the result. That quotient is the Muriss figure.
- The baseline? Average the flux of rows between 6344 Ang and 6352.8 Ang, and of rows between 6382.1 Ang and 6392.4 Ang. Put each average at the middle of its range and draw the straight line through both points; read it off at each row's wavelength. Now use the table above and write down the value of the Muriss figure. 0.7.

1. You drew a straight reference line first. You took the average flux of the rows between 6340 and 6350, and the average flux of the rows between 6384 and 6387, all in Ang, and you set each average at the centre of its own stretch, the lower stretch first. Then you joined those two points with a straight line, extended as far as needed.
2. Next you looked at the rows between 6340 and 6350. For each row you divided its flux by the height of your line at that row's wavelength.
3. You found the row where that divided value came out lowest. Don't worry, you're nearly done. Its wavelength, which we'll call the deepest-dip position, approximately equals 6340.38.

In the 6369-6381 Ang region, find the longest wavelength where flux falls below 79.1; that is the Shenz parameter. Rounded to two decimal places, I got 6379.92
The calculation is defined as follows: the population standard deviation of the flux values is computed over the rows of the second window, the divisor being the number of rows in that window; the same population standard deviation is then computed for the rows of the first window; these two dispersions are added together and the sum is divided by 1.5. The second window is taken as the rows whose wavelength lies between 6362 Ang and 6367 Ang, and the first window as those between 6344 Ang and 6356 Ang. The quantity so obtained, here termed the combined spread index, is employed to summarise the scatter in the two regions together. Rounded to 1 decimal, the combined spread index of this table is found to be 2.0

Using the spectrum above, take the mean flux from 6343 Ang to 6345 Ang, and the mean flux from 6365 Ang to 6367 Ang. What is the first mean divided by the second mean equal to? 0.96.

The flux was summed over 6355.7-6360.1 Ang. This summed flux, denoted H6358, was 237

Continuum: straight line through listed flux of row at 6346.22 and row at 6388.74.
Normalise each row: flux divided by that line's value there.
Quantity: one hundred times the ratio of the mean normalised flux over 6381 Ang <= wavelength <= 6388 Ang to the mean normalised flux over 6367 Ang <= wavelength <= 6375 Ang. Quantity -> 100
